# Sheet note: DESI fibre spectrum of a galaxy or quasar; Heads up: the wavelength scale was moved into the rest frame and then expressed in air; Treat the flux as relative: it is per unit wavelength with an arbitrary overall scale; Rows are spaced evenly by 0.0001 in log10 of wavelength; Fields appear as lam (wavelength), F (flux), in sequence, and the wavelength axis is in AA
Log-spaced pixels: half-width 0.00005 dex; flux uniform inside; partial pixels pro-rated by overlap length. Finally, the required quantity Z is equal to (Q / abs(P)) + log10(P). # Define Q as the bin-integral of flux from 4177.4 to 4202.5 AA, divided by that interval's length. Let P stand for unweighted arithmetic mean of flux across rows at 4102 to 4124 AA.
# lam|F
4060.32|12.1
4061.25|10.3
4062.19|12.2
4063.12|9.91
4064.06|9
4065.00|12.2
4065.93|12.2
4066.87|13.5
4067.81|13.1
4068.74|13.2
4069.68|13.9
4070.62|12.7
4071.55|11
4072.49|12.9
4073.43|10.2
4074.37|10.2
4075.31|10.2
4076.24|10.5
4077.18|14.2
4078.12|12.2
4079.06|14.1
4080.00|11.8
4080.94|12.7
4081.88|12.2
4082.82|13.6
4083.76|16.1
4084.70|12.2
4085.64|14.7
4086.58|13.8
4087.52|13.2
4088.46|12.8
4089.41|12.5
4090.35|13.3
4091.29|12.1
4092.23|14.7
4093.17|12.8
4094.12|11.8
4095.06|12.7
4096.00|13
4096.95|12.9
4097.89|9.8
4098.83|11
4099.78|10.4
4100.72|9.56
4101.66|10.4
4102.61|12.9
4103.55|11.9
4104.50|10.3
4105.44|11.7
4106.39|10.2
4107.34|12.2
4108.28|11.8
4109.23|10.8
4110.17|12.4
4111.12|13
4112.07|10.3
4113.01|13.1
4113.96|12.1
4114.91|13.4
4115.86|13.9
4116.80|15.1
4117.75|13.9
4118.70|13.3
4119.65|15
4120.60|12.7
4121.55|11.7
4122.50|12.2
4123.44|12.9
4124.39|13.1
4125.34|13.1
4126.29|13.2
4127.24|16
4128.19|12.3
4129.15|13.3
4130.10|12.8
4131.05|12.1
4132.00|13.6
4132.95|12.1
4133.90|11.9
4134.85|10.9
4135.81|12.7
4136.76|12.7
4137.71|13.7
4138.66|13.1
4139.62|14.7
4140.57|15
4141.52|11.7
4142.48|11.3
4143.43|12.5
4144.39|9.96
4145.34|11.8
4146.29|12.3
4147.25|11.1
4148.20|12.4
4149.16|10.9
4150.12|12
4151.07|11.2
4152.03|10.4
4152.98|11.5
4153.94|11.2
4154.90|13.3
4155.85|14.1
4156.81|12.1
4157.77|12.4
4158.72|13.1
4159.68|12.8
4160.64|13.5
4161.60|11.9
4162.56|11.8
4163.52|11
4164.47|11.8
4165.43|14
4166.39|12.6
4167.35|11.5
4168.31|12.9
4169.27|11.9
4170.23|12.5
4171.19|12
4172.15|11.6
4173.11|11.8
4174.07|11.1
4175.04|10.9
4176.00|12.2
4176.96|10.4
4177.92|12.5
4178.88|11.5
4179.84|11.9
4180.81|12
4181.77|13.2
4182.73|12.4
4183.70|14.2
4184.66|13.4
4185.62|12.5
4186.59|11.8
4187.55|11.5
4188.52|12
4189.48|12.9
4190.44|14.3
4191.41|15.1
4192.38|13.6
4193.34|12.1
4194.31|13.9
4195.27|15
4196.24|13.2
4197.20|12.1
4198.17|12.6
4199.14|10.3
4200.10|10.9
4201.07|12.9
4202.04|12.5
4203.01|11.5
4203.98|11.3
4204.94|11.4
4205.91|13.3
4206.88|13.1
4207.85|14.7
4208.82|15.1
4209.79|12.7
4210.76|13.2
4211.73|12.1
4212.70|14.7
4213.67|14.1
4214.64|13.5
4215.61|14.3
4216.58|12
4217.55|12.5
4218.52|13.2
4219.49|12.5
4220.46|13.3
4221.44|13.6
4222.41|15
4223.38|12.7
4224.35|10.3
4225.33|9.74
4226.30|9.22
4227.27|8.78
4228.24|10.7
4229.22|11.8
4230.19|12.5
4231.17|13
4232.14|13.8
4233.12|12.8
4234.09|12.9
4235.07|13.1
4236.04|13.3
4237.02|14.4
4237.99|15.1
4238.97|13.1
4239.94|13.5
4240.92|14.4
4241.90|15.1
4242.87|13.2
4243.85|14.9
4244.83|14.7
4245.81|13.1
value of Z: 2.11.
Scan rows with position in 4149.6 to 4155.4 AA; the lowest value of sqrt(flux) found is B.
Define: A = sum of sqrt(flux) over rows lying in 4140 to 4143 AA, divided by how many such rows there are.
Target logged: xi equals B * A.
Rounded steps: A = 3.55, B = 3.22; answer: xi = 11.5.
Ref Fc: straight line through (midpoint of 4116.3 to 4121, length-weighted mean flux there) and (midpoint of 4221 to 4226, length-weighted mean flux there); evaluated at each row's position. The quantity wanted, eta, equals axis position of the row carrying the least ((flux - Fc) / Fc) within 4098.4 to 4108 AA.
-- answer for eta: 4100.72 AA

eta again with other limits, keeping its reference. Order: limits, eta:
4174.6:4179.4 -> 4176.96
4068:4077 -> 4073.43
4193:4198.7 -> 4193.34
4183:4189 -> 4187.55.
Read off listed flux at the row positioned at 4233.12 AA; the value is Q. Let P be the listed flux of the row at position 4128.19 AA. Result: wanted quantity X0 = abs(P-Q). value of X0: 0.5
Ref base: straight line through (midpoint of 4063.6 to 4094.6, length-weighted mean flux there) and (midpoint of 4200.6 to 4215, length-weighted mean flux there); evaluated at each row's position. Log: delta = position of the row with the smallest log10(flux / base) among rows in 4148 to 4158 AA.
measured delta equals 4152.03 AA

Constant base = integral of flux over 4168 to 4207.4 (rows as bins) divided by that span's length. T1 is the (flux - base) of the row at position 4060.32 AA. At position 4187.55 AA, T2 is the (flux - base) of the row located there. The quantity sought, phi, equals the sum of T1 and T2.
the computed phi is -1.2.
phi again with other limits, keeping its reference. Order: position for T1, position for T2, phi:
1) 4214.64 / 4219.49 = 1.2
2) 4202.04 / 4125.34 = 0.8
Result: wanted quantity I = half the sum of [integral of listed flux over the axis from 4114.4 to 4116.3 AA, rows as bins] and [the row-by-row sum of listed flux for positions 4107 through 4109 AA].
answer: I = 25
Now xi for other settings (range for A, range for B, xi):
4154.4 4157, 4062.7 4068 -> 10.9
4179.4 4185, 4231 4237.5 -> 12.8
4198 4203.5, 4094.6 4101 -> 10.6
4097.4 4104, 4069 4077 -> 10.5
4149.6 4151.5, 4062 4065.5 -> 10.2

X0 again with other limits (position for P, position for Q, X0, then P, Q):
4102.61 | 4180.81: 0.9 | 12.9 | 12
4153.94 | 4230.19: 1.3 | 11.2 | 12.5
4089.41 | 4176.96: 2.1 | 12.5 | 10.4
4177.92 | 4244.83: 2.2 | 12.5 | 14.7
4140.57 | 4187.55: 3.5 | 15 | 11.5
